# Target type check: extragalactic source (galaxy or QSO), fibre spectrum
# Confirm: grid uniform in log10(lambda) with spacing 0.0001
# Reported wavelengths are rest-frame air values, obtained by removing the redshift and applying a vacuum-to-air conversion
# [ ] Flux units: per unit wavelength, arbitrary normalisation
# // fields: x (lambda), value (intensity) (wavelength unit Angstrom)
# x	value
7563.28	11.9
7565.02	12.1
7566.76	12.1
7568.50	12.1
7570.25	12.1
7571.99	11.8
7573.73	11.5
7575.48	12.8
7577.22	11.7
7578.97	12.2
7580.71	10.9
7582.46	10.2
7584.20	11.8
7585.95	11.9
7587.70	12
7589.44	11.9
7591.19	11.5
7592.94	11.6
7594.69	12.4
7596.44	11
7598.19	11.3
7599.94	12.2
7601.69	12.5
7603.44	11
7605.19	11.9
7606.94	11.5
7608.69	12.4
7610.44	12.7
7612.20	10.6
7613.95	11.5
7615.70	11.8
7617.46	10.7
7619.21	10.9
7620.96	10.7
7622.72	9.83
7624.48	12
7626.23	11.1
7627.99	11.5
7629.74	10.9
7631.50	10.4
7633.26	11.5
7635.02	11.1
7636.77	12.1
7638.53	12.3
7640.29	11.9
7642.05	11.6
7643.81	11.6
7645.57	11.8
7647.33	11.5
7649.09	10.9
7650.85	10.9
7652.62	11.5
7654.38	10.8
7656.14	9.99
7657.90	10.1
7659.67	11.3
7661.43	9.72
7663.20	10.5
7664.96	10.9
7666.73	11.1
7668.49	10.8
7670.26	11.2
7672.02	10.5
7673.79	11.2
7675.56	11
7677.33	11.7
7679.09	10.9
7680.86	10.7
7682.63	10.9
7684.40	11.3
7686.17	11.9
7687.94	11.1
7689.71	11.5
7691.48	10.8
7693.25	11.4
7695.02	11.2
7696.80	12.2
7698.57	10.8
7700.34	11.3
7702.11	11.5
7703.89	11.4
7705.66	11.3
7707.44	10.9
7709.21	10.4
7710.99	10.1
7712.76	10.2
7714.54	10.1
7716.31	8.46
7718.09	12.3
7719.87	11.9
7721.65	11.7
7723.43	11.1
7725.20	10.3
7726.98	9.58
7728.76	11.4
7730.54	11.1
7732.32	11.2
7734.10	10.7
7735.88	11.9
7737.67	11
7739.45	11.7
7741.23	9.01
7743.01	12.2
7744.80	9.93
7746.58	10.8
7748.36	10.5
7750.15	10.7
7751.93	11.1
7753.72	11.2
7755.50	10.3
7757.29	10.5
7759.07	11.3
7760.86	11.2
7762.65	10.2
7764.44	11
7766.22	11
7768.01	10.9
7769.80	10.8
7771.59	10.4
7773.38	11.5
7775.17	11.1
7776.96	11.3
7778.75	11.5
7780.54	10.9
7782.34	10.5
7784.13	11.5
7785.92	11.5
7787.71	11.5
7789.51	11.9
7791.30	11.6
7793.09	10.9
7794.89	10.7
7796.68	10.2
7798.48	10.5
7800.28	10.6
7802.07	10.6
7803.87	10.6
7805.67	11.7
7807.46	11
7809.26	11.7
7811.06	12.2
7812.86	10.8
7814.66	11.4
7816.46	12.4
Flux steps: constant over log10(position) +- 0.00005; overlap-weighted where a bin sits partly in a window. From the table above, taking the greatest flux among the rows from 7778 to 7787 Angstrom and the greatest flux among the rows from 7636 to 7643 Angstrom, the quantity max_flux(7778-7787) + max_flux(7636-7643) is 23.8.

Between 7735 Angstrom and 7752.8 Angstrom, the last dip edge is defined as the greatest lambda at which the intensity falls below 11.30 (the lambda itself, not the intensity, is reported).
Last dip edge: 7751.93 Angstrom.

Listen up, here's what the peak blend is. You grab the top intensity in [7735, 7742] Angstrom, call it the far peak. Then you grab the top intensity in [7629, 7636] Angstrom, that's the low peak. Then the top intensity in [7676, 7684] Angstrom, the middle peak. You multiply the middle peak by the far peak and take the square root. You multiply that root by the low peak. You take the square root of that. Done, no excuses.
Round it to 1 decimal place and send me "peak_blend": 11.6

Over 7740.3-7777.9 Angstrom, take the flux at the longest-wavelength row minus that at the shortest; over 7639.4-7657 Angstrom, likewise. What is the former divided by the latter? -1.2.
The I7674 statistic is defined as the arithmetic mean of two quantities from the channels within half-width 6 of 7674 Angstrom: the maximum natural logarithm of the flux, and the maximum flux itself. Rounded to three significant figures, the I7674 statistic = 7.08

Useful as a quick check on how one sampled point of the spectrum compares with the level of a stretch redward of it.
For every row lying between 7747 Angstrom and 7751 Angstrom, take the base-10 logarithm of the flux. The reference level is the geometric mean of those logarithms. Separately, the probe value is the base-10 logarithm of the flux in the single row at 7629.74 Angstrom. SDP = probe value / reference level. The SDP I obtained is 1.01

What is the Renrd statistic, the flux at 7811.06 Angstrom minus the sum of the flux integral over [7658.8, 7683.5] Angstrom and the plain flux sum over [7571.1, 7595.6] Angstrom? -421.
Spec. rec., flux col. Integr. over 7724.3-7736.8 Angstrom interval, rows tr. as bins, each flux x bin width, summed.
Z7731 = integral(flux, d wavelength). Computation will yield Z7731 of 136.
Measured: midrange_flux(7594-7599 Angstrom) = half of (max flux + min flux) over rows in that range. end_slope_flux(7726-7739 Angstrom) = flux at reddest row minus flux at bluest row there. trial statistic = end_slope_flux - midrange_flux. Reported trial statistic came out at -10.3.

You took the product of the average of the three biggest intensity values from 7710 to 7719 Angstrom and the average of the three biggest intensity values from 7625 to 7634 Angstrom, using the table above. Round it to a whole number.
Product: 124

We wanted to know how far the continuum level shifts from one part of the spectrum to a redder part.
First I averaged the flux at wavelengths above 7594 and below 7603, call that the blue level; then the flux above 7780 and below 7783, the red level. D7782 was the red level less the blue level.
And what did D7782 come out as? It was -1.2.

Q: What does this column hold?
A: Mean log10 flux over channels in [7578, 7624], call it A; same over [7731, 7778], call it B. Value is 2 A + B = 3.16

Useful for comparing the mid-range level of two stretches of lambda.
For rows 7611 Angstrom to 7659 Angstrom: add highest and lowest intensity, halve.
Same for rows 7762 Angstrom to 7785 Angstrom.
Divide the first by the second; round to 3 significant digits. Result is 1.02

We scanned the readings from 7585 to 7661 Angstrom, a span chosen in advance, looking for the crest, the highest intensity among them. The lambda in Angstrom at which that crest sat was 7610.44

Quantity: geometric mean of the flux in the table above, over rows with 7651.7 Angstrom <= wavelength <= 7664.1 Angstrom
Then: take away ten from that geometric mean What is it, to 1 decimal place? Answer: 0.5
